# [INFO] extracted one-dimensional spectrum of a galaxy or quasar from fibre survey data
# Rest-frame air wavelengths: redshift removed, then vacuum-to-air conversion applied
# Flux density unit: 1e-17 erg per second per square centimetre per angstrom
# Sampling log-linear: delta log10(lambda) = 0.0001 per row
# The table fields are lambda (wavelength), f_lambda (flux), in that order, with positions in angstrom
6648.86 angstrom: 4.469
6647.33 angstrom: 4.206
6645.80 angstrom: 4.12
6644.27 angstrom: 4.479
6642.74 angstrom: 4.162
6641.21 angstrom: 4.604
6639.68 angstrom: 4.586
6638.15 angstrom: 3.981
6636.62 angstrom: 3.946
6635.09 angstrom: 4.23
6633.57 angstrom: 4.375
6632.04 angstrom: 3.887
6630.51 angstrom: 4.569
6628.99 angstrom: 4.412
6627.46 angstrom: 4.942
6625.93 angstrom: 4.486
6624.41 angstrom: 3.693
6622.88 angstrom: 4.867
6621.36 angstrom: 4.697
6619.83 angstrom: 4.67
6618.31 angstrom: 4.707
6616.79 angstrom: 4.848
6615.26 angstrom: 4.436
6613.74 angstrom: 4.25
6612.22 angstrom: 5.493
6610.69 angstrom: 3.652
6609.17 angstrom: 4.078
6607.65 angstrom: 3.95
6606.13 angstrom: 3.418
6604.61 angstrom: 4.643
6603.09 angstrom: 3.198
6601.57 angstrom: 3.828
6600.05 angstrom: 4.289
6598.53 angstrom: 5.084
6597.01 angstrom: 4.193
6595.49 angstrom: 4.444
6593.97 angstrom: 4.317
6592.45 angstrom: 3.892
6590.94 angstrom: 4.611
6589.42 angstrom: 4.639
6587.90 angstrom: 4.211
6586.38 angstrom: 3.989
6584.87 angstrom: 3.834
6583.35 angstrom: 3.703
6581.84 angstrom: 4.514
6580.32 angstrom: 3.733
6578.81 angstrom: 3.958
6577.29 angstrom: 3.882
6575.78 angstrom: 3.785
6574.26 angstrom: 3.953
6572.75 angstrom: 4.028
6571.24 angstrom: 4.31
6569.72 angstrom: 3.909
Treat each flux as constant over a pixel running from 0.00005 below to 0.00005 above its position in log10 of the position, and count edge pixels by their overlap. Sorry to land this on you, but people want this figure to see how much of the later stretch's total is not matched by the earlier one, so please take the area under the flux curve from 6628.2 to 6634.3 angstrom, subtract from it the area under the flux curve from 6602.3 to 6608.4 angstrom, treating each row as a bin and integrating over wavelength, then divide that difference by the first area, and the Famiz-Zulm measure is 0.12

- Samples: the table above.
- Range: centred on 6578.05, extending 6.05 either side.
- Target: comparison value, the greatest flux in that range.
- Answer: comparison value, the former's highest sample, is 4.514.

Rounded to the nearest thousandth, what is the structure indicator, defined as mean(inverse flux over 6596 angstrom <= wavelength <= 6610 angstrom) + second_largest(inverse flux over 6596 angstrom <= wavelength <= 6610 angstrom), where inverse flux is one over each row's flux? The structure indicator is 0.542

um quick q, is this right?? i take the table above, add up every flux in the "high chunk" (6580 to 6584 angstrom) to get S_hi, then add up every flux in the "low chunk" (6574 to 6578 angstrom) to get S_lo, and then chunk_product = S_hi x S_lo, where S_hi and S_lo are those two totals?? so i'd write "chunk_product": 139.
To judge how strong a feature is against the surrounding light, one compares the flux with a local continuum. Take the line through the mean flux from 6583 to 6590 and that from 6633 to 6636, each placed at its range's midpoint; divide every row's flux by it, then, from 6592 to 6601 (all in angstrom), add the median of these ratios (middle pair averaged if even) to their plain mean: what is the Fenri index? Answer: 2.10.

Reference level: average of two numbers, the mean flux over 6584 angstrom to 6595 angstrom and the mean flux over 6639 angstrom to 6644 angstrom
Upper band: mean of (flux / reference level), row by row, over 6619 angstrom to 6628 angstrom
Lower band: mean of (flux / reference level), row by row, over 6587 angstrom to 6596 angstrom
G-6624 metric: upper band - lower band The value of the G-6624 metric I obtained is 0.048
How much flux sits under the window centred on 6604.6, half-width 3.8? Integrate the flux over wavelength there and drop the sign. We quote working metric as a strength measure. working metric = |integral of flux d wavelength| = 29.0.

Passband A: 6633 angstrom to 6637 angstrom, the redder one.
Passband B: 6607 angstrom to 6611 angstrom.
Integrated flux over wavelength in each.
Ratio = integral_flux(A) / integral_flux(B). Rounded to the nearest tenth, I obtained 1.1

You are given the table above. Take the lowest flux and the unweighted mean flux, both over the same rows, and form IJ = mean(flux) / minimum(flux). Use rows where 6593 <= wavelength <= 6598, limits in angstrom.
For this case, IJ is 1.03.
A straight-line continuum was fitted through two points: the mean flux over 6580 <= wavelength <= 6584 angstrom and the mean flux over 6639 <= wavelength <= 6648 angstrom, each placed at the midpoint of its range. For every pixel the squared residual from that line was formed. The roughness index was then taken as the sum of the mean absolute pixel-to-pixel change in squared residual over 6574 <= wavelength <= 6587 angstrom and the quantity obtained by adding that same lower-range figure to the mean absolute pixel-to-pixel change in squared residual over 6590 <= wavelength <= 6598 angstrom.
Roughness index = 0.3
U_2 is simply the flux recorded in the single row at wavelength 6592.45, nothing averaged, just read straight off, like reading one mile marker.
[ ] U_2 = 3.892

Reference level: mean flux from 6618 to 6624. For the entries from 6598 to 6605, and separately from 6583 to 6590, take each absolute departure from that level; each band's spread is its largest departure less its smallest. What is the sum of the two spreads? 2.38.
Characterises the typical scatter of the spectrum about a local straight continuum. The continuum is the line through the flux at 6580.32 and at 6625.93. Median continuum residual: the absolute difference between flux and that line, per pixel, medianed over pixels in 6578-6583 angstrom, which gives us 0.25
